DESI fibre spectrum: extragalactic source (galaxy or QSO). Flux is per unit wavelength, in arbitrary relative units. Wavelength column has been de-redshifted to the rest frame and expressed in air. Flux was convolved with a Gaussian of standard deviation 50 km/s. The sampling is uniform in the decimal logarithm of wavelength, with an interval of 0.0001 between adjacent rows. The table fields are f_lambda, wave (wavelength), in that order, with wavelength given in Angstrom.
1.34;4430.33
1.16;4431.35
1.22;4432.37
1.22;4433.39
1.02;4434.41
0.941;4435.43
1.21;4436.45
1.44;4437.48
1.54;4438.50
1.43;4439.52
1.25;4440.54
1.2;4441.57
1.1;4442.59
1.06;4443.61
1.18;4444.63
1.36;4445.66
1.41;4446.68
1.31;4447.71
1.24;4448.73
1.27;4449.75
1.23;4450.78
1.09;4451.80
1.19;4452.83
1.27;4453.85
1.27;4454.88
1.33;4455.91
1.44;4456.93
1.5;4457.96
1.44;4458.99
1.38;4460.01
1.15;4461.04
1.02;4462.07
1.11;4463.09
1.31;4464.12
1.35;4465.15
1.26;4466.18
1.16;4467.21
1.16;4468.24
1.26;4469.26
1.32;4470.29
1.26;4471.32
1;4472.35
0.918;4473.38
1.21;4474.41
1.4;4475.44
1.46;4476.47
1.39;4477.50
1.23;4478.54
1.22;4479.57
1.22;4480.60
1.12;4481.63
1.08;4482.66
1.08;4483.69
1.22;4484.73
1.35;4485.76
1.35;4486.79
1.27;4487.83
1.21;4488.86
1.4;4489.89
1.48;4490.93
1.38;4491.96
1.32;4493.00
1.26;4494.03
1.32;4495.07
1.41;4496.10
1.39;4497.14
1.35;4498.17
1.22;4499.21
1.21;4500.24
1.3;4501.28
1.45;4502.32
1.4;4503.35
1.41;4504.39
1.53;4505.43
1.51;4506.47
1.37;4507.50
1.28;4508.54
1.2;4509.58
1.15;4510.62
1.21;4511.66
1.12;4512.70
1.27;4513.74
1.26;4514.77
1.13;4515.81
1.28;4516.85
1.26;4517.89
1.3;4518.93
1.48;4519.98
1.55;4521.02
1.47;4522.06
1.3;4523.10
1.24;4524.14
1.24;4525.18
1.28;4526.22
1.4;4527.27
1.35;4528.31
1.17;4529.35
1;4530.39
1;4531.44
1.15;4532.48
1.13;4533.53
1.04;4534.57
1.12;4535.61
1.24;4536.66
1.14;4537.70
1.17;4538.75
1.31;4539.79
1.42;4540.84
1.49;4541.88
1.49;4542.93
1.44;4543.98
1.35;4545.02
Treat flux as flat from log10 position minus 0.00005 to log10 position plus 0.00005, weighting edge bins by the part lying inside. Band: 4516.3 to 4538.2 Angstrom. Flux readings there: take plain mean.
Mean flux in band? 1.24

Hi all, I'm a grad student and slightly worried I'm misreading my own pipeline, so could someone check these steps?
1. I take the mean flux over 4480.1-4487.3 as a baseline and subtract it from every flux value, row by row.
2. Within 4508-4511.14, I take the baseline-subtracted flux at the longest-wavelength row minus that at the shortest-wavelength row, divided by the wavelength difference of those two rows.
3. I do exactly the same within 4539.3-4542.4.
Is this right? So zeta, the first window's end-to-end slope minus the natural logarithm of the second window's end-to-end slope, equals 2.4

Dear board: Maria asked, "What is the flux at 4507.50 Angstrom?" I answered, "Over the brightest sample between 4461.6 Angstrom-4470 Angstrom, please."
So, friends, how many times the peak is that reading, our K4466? 1.01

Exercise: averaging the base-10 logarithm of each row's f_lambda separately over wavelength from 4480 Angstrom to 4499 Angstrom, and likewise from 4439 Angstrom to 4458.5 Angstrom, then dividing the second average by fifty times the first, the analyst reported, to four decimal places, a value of 0.0188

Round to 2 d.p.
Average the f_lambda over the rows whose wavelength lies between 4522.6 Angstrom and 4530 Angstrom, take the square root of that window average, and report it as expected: 1.13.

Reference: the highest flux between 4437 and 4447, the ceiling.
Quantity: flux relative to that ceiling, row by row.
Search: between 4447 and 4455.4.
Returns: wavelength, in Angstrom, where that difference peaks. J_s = 4447.71 Angstrom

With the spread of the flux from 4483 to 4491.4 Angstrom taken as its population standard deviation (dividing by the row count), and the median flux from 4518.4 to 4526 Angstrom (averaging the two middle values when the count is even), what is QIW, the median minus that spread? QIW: 1.18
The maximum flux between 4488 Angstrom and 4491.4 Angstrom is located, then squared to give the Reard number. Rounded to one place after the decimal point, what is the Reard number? 2.2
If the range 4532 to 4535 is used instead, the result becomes 1.3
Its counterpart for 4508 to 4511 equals 1.6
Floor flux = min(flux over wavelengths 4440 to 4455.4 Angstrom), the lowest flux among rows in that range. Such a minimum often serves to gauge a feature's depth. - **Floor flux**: 1.06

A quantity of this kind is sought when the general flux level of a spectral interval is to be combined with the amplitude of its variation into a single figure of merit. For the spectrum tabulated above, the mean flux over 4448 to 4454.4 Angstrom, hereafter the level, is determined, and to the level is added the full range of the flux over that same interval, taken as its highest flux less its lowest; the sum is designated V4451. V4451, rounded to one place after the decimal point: 1.4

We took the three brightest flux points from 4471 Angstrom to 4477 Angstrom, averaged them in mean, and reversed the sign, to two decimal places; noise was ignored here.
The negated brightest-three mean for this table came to -1.37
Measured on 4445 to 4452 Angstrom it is -1.36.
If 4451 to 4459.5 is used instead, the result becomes -1.46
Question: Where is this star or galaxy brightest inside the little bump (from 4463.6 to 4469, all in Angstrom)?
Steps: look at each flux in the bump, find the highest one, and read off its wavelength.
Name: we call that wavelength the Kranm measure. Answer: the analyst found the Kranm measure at 4465.15 Angstrom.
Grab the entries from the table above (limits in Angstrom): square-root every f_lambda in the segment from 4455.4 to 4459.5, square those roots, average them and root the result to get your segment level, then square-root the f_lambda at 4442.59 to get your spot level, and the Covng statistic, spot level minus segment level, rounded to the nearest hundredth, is -0.15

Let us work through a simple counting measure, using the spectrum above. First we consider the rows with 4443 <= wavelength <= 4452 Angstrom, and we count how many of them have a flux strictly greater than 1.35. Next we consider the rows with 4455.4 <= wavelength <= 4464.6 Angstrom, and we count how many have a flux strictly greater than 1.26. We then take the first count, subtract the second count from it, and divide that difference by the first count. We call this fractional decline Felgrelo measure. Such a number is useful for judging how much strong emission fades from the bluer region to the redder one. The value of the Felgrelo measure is -2.0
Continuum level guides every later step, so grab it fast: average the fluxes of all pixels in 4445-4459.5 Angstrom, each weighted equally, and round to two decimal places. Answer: 1.31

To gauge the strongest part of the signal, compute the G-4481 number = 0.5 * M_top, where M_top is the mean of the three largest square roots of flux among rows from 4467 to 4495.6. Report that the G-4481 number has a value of 0.601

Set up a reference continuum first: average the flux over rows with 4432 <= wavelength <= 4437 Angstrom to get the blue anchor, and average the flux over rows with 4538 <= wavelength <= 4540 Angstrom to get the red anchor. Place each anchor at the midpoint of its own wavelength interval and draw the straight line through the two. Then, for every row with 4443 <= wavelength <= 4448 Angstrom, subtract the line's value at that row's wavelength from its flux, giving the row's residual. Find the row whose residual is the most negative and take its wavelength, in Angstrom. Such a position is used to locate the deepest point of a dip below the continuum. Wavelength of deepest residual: 4443.61 Angstrom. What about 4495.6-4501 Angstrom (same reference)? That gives 4500.24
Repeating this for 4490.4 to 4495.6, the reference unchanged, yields 4494.03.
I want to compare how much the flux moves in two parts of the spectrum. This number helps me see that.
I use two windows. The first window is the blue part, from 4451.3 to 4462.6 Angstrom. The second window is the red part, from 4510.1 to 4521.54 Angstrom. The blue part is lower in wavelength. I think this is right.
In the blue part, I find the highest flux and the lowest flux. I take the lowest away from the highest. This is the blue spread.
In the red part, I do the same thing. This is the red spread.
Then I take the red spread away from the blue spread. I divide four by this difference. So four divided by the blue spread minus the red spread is 80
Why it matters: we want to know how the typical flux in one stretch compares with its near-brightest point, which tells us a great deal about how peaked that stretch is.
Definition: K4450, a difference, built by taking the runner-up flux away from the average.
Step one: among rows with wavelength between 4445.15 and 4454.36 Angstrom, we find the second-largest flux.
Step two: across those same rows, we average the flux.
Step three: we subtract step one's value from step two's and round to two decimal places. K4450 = -0.10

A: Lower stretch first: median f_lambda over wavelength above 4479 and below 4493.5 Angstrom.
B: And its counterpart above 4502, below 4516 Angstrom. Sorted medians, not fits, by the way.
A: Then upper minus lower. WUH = 0.03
